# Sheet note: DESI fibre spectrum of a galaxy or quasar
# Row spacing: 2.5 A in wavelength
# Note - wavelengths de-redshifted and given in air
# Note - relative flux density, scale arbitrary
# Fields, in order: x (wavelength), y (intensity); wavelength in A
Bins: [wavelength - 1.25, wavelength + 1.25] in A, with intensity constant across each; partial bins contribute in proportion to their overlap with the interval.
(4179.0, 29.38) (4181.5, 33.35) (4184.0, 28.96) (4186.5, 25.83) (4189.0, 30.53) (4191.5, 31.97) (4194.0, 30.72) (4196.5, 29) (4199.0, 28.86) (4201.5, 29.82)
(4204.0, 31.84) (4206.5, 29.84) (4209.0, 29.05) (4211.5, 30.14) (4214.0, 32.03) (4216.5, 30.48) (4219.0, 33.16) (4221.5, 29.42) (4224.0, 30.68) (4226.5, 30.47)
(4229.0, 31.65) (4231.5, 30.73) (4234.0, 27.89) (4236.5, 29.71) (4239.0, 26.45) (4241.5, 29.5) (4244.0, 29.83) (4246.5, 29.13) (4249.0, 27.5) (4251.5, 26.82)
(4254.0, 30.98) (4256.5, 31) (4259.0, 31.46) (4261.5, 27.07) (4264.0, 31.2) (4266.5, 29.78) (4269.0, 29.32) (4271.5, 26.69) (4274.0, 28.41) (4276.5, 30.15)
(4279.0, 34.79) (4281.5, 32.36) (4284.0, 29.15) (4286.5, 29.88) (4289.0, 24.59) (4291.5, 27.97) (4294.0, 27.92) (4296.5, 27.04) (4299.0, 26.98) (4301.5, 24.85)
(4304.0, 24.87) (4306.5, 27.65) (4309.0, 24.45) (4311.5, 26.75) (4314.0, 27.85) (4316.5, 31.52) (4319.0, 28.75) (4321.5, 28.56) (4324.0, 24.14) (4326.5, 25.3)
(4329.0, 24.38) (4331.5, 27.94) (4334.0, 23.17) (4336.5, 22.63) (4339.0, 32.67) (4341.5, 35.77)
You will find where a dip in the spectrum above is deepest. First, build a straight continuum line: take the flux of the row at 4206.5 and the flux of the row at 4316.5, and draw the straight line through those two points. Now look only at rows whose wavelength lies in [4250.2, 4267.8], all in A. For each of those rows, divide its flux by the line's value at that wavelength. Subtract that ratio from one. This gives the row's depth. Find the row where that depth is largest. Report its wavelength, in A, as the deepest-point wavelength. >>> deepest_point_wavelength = 4251.5 A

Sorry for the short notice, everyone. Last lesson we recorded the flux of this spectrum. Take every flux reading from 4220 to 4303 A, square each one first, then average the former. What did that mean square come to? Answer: 853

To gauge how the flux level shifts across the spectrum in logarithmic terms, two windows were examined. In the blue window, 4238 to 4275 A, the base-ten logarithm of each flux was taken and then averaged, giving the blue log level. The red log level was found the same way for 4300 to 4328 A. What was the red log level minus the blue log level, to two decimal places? -0.04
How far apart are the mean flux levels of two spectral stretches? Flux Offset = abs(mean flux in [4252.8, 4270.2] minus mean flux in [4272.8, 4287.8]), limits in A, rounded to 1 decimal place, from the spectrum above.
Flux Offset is 0.7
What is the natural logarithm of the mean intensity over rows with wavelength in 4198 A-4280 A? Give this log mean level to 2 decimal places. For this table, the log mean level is 3.40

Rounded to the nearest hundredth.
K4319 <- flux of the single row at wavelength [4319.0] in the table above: 28.75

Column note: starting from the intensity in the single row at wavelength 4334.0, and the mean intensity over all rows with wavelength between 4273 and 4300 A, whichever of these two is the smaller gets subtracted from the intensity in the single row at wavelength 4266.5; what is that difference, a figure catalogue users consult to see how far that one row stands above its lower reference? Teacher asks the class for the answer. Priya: 6.6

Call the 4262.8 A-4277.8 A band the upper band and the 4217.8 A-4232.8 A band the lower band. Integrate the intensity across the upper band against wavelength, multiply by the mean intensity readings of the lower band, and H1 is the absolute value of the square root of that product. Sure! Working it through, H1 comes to 116.7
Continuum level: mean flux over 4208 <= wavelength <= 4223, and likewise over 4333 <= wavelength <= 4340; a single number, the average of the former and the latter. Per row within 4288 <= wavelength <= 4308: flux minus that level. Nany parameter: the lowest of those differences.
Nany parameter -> -3.8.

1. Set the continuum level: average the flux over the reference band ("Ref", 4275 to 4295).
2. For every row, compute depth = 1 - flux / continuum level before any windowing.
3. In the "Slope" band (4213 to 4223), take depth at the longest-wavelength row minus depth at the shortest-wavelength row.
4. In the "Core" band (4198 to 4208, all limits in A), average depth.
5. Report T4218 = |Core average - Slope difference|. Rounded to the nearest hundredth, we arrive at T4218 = 0.10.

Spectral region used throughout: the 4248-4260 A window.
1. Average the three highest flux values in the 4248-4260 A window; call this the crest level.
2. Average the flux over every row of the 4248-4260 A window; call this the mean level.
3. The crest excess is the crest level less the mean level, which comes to 1.59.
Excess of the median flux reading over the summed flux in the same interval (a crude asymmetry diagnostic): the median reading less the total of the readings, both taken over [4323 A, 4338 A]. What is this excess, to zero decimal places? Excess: -123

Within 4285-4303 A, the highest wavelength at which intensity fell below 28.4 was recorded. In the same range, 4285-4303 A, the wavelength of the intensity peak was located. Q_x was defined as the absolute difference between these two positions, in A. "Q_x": 15.0 A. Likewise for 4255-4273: 12.5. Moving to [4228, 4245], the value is 10.0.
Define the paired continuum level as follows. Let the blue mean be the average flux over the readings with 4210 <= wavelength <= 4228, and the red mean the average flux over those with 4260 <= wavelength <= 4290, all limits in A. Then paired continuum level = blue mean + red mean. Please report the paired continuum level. 60.4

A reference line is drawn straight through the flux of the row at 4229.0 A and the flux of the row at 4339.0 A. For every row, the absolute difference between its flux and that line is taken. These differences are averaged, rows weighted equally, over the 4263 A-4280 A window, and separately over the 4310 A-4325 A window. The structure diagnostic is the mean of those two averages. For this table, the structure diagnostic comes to 3.7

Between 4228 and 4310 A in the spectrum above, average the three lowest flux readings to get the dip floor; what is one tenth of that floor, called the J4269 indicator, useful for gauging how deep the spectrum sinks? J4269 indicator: 2.46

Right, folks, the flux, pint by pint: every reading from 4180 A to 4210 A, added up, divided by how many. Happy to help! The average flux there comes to 30.0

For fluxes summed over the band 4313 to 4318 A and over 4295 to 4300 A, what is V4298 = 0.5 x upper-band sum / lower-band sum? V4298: 0.55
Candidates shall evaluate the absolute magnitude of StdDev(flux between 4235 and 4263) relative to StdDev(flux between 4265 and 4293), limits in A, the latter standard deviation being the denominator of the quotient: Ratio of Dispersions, 0.67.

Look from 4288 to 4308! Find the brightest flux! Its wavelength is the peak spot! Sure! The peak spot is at 4291.5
